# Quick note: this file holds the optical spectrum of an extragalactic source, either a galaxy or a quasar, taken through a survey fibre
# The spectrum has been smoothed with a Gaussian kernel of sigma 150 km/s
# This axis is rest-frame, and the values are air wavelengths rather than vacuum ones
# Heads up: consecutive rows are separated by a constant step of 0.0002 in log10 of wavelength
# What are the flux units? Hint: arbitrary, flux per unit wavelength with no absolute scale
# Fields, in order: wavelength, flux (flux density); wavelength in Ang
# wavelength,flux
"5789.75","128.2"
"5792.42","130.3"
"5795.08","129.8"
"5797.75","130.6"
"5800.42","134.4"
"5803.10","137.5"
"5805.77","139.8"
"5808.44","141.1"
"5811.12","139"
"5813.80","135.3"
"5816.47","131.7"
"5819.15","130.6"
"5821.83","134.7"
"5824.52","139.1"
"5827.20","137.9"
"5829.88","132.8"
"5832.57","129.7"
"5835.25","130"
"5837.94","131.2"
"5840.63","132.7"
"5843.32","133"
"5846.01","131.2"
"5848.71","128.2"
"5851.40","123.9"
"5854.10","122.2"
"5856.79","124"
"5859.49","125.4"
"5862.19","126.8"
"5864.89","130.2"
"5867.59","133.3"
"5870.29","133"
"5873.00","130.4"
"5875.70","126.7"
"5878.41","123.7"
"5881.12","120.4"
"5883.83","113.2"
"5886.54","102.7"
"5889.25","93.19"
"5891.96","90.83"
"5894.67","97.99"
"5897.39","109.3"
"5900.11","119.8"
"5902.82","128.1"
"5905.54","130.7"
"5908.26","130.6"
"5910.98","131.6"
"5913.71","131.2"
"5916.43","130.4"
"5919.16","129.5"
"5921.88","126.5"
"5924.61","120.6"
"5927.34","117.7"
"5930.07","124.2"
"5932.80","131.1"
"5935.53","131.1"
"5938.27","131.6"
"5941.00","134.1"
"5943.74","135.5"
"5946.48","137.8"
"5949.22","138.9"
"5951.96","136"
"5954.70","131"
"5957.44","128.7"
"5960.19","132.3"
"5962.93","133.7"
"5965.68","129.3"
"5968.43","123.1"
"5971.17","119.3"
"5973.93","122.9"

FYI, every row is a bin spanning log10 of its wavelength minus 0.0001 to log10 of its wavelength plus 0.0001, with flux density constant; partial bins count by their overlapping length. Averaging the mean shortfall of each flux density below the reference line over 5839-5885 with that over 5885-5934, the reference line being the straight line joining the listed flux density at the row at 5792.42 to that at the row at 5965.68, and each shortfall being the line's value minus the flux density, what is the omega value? 7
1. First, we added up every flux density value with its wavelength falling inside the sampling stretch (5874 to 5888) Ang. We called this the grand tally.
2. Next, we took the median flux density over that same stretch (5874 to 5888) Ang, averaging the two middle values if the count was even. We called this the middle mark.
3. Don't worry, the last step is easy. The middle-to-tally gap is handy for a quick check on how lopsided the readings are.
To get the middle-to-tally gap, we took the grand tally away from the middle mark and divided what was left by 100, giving -4.66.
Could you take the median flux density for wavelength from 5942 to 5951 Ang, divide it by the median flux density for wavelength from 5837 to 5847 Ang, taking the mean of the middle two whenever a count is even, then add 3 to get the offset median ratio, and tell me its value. 4.04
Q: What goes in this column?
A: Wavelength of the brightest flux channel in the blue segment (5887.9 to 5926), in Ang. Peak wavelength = 5910.98 Ang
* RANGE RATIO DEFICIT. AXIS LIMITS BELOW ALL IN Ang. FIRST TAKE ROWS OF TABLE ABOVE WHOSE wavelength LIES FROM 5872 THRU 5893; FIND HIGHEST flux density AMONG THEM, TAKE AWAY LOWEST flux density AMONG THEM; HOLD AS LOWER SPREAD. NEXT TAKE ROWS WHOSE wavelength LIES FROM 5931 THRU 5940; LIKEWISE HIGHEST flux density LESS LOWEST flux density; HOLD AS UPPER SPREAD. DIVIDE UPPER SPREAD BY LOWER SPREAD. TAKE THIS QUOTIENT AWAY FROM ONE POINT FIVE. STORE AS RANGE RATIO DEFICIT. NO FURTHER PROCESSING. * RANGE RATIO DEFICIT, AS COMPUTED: 1.5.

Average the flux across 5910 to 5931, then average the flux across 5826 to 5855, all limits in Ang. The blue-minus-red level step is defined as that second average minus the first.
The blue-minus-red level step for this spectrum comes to 4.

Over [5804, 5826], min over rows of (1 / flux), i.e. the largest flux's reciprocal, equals 0.0071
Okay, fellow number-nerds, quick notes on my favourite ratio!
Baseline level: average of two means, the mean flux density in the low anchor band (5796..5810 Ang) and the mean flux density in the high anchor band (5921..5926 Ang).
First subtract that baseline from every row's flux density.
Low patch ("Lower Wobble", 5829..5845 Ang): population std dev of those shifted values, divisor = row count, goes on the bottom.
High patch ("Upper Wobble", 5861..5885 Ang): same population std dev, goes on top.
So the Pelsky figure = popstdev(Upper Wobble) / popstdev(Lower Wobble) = 4.5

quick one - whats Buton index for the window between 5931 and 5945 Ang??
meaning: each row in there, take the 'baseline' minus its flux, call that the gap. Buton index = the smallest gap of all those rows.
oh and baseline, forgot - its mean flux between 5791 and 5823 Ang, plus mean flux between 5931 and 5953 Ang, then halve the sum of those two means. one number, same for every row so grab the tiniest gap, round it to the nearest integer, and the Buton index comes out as -1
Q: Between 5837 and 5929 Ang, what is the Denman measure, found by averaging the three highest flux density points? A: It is 133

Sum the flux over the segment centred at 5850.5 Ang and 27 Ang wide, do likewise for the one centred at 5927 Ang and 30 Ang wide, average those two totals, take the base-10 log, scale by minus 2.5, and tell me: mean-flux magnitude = -7.82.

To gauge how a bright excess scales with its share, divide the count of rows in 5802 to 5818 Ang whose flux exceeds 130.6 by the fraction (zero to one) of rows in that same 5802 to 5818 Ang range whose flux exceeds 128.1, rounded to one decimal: 6.0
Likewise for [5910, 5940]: 7.9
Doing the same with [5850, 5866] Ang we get 0.0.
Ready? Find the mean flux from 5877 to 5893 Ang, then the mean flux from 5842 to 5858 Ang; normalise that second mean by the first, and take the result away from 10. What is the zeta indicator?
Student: 8.82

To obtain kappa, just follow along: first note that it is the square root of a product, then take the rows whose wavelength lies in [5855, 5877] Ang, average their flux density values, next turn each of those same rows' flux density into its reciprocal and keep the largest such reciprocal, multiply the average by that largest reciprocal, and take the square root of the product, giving 1.02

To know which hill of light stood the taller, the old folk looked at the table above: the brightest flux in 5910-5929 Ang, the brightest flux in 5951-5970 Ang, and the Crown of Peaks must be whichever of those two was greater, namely 136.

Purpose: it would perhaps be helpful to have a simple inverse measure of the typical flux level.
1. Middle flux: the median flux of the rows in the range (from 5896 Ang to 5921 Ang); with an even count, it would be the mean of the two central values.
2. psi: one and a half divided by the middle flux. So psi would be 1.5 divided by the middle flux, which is 0.0115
